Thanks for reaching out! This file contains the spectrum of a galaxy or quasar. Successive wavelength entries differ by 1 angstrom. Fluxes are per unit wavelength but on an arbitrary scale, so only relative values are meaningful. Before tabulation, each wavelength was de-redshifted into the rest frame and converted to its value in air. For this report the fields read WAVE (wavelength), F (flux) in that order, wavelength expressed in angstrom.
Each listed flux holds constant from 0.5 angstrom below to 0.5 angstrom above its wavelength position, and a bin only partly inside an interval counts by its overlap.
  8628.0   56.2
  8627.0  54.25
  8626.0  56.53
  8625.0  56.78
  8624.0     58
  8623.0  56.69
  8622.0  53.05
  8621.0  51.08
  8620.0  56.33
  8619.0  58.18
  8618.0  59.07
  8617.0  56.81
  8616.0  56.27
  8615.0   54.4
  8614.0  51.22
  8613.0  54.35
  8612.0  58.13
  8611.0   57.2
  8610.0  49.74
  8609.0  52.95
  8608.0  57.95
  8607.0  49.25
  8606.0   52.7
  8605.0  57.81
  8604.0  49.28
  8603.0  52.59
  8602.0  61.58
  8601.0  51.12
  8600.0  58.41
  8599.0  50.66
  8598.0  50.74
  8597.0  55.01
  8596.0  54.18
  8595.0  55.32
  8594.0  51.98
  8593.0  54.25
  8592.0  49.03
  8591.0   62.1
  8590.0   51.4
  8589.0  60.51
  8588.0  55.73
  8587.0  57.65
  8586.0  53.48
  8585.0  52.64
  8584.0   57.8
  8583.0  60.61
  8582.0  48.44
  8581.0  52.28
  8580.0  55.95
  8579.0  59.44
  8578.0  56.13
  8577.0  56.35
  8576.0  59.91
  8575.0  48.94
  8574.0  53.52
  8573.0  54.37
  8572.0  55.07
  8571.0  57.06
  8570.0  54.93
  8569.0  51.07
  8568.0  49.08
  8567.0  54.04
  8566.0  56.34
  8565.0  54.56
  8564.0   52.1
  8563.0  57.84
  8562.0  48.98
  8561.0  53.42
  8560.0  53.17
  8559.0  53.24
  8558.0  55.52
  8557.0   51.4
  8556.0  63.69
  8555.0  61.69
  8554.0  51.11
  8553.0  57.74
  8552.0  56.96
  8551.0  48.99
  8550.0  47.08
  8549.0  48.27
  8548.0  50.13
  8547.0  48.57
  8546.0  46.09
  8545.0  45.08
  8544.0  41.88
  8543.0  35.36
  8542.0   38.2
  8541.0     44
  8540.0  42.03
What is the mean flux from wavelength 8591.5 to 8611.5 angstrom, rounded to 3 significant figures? 53.6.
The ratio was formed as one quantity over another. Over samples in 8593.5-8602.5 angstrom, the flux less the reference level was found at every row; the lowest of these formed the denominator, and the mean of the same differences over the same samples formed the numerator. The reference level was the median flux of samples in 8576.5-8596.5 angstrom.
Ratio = 0.24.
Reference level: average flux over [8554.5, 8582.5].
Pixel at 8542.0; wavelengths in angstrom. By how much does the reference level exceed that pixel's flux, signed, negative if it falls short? 16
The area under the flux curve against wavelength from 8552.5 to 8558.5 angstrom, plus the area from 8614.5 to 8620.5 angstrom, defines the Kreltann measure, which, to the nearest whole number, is 682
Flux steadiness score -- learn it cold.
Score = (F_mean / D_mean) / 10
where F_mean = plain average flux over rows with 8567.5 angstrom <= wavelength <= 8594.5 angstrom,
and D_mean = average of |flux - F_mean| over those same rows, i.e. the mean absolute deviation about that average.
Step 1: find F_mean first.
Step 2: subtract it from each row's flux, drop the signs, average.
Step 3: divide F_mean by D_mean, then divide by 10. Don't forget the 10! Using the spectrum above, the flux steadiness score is 1.8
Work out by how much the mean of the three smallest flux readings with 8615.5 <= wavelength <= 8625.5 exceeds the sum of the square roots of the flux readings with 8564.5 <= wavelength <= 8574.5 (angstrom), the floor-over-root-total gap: -20.0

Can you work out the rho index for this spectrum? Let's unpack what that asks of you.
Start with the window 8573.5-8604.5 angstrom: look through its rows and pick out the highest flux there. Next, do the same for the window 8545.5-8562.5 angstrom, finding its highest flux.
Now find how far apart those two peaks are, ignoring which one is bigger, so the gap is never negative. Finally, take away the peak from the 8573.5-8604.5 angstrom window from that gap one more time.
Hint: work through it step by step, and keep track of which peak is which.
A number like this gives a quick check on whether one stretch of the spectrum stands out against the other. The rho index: -60.5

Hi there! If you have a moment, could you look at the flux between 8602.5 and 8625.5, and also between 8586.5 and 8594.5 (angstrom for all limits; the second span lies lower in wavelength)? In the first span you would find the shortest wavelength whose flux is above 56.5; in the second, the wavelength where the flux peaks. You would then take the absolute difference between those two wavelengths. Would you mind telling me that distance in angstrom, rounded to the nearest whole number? 14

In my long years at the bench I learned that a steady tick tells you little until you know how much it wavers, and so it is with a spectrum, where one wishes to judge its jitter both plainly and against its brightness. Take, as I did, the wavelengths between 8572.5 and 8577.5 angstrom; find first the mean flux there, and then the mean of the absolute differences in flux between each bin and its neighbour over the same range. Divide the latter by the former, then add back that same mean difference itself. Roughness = 5.1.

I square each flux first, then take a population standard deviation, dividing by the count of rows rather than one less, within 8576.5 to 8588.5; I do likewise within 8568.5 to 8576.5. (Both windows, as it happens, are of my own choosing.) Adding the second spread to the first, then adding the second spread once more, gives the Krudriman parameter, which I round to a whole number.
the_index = 1041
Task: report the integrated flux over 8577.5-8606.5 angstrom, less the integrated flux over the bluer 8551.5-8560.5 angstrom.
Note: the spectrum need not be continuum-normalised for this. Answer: 1084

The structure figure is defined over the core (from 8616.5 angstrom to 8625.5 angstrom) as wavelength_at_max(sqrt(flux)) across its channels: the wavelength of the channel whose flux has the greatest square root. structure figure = 8618.0 angstrom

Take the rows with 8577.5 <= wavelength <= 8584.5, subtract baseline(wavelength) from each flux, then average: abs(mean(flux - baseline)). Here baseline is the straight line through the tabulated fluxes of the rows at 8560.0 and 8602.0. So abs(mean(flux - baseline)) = 1.6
